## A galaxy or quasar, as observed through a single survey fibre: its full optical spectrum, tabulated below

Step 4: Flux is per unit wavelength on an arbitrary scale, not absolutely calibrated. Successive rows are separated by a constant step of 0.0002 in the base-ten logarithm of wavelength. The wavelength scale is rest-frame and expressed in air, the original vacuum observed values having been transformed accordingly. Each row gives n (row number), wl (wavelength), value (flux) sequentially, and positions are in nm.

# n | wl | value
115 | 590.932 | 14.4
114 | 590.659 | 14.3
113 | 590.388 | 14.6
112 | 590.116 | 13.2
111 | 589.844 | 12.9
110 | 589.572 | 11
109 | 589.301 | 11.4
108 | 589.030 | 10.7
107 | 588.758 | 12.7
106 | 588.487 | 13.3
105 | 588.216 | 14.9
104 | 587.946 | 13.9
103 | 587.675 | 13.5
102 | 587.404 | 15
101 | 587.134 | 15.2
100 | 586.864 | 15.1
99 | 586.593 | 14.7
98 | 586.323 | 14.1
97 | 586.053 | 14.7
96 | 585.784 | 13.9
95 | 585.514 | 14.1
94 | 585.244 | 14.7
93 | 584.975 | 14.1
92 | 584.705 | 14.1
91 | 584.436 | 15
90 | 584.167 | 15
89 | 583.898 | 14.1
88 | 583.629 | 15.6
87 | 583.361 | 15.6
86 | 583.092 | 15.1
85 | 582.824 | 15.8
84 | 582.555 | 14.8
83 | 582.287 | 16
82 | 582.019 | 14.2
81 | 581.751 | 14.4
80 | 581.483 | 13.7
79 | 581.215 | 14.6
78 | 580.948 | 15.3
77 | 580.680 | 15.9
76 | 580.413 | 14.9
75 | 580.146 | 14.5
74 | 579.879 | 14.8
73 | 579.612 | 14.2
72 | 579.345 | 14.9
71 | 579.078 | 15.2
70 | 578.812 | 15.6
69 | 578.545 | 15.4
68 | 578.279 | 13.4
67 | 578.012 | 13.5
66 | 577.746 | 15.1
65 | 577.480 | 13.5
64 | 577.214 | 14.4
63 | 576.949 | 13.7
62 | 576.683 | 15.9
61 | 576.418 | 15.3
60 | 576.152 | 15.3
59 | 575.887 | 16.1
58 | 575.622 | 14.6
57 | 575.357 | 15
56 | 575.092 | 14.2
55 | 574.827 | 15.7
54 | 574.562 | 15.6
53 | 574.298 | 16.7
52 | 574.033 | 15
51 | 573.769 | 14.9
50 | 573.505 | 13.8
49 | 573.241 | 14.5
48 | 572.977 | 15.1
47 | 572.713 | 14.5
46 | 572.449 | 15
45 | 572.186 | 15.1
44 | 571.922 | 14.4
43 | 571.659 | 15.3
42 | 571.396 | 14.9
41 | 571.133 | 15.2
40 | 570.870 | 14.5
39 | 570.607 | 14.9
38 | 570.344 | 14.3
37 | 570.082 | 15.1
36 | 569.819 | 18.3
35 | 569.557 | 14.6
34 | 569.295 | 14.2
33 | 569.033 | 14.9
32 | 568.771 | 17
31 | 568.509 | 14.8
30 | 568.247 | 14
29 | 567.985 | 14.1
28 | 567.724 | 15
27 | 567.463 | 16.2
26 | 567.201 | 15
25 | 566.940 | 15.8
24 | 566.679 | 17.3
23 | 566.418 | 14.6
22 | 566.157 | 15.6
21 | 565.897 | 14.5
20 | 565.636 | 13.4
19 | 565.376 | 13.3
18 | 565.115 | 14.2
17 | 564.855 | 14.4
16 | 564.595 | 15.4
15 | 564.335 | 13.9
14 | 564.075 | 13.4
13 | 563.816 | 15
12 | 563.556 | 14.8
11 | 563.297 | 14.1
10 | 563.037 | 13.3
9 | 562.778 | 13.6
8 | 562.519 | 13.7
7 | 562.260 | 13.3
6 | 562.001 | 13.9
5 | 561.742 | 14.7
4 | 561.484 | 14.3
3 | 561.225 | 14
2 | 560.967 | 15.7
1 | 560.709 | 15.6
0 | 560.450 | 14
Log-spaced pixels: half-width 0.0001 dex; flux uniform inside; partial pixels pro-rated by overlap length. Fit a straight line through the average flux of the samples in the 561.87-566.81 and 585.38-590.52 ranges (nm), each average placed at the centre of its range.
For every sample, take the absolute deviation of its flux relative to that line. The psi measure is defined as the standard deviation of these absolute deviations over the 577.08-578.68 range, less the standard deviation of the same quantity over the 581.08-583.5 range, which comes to -0.28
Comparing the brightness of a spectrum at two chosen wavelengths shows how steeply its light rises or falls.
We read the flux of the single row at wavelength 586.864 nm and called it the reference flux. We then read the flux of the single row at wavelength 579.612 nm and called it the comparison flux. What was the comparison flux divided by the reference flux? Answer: 0.94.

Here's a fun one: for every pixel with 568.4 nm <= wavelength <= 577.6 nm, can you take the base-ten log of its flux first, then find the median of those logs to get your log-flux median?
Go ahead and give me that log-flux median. 1.173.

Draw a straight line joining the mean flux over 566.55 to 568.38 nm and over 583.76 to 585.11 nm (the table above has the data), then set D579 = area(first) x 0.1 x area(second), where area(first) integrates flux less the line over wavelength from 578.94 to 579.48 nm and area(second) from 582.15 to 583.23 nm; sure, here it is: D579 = 0.016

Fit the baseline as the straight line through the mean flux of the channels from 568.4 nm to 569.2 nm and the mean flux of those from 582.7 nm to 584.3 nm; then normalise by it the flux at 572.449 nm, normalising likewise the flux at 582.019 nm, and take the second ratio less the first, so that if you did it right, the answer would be -0.04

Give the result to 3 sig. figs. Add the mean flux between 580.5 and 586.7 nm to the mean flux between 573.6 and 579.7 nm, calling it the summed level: 29.7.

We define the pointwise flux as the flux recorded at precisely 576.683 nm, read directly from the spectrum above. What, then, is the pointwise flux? 15.9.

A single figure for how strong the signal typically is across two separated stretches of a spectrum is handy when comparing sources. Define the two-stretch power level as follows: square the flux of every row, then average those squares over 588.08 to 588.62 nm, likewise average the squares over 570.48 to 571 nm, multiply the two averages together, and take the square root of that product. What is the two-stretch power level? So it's 208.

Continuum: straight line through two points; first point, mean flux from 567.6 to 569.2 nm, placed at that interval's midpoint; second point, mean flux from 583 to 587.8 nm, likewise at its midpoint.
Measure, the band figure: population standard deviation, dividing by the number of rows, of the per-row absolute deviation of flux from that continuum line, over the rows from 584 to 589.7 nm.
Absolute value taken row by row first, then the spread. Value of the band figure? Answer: 1.1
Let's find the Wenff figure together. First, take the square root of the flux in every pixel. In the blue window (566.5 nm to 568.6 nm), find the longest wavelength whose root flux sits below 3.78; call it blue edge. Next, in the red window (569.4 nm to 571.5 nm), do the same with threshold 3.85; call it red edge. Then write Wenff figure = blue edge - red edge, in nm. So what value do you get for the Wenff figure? -2.62 nm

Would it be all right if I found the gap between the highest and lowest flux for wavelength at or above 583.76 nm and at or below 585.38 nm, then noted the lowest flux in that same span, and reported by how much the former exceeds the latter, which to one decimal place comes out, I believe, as -13.2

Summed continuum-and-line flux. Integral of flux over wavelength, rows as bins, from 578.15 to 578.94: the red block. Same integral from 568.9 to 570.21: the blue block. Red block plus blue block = 32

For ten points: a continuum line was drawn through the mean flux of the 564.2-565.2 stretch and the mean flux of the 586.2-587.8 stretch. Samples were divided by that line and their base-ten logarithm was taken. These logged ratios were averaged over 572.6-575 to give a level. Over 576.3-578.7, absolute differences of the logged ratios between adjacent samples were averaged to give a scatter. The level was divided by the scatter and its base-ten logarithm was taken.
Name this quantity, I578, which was -0.4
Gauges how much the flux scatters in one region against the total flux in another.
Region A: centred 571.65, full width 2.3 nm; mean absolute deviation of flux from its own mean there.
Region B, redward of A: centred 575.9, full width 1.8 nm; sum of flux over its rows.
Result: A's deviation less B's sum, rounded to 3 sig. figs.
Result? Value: -106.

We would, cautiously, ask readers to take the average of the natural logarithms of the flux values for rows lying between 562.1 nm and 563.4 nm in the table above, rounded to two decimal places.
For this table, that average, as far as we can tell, 2.61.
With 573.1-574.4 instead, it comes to 2.70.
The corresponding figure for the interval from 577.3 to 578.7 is 2.65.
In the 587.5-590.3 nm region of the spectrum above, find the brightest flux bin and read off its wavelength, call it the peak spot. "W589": 588.216 nm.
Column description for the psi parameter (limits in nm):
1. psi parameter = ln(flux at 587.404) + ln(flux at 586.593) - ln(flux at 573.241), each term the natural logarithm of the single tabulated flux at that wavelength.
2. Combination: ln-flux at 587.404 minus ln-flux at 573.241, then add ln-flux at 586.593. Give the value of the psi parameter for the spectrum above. 2.72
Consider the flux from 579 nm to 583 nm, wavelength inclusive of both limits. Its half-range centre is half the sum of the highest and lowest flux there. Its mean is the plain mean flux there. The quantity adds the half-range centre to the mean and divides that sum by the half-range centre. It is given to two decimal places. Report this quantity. 2.00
